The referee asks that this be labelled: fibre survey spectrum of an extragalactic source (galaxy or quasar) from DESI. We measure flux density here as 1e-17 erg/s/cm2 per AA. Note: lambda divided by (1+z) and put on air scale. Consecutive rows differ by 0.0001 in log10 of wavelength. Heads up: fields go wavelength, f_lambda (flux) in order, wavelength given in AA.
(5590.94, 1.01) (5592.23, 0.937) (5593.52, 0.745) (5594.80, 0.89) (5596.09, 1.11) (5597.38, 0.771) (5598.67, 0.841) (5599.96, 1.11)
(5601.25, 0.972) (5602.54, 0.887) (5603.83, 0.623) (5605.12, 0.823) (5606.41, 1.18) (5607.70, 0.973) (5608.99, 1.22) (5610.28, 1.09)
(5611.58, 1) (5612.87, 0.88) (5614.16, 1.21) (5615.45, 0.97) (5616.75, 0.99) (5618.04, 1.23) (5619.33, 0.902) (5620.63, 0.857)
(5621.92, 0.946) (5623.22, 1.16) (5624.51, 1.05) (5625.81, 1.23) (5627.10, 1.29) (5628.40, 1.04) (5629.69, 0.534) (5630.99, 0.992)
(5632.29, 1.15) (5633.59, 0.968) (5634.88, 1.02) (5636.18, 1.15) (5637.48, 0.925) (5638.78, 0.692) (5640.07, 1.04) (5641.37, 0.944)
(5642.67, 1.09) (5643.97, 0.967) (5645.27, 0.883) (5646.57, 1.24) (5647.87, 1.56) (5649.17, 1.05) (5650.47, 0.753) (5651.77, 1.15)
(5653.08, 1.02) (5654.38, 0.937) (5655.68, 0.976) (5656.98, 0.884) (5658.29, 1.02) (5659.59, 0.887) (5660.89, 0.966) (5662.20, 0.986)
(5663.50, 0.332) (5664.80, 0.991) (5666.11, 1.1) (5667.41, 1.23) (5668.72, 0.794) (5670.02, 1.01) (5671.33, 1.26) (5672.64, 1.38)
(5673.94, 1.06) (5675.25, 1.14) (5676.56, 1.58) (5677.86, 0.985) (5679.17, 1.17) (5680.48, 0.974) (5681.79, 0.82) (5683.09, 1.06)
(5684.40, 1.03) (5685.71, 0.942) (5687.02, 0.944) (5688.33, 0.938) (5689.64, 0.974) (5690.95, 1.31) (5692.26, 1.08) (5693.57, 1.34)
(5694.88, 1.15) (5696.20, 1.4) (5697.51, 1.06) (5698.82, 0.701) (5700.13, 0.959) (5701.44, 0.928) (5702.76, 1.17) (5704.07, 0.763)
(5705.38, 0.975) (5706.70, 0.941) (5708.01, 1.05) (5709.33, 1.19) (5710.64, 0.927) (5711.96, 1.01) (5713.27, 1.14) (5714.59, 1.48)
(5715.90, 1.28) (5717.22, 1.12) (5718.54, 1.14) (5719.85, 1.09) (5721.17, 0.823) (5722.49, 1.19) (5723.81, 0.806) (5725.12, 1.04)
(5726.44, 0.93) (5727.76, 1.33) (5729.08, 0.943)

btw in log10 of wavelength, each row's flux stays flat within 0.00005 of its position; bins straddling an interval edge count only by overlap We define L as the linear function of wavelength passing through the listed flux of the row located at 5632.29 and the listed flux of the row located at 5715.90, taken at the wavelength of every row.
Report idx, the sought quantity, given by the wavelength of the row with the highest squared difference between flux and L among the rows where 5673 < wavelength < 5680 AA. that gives 5676.56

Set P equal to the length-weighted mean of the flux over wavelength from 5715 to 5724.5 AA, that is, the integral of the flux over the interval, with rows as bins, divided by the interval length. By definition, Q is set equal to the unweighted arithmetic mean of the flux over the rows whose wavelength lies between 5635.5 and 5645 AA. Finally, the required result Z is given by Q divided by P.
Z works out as 0.90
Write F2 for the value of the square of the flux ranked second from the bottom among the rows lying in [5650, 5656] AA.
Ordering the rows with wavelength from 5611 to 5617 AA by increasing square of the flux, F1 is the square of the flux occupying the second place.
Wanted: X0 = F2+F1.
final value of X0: 1.82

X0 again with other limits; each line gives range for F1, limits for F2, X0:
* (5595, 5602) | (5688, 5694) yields 1.66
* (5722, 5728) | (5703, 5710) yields 1.75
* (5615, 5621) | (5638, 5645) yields 1.70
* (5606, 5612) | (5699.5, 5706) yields 1.86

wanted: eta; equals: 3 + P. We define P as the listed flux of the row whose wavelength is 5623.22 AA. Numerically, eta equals 4.2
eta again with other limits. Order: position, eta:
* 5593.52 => 3.7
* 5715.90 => 4.3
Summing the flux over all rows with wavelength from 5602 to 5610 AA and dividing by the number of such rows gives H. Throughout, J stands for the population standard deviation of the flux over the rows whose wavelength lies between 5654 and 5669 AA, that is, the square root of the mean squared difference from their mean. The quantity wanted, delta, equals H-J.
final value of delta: 0.743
